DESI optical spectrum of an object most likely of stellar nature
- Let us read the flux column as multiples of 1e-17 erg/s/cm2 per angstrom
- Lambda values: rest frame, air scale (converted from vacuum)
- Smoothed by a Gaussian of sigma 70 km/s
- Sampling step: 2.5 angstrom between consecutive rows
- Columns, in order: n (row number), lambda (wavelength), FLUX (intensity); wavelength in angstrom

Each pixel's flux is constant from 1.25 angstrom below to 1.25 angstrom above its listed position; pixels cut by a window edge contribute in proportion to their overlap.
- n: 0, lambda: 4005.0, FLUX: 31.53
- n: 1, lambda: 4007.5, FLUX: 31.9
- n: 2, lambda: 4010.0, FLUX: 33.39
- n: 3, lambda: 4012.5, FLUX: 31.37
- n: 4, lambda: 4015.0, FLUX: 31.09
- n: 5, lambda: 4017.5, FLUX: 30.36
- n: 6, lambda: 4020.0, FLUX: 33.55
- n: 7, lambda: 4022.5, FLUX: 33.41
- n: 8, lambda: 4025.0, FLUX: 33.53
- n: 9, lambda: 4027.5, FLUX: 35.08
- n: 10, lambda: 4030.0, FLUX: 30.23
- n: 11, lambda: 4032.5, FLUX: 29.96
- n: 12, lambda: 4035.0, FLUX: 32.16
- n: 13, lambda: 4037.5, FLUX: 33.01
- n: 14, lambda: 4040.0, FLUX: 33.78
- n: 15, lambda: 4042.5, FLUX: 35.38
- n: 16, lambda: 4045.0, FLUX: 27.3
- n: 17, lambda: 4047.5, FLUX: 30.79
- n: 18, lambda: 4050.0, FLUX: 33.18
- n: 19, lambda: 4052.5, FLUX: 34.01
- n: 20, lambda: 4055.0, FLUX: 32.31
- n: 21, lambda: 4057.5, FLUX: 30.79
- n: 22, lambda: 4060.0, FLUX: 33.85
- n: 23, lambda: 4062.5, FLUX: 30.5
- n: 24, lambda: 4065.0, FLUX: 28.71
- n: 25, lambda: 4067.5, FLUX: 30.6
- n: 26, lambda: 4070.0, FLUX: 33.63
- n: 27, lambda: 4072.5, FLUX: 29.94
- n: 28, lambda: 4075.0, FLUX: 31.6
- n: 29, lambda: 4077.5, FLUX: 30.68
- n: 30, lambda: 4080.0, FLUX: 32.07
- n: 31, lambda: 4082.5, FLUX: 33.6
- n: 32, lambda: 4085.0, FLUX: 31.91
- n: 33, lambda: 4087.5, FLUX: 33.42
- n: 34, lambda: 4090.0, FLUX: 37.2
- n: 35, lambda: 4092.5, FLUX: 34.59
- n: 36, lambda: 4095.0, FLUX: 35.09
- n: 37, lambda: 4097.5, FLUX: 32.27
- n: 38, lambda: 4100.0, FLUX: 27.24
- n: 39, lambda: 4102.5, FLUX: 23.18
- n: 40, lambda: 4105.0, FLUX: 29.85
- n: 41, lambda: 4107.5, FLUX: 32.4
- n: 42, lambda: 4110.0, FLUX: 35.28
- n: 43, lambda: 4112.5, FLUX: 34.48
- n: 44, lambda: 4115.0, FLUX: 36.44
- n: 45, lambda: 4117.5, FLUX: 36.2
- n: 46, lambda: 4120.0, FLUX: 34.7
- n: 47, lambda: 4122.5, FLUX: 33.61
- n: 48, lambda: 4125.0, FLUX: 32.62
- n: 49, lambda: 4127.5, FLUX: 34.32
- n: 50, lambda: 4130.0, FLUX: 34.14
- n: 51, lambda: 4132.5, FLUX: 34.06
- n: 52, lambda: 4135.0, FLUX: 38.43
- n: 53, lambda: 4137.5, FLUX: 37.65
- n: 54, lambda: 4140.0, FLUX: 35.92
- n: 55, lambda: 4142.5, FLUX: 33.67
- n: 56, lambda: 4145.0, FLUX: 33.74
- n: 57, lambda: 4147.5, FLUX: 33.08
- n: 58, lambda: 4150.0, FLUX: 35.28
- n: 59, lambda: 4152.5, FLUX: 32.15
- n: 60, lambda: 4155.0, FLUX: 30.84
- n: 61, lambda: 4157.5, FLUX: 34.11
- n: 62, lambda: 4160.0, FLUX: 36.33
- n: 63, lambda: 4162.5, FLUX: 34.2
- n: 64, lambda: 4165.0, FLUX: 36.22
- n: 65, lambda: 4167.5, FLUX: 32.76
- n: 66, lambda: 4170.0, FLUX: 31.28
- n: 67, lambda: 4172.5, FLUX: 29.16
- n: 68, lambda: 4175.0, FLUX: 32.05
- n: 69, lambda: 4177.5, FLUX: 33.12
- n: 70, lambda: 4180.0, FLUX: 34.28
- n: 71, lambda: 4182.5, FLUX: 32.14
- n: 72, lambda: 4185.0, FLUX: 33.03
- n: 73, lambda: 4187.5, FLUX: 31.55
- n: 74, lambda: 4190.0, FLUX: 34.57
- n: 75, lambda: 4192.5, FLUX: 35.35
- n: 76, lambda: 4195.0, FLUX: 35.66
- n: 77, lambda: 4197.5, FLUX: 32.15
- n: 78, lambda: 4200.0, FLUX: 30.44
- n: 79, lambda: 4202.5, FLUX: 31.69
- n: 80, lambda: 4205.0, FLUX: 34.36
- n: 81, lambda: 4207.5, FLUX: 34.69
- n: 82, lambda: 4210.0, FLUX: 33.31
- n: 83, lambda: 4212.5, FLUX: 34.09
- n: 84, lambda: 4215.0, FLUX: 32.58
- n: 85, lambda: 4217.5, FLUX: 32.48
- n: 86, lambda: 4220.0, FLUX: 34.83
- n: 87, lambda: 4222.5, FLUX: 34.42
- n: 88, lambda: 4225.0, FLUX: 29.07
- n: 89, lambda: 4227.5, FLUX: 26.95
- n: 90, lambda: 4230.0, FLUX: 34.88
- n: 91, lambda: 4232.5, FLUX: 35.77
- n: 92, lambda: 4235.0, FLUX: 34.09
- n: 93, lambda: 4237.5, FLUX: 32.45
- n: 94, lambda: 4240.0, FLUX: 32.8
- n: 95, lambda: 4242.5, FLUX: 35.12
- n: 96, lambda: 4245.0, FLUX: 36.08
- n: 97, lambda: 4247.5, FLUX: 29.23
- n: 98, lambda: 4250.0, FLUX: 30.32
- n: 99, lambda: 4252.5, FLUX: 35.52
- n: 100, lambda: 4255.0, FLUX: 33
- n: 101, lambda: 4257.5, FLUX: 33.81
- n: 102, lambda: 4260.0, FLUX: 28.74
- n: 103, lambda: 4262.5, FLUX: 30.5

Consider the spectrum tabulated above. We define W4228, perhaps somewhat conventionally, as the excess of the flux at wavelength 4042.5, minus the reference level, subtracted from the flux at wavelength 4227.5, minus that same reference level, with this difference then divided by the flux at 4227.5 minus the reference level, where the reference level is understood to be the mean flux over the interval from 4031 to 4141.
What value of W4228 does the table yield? 1.4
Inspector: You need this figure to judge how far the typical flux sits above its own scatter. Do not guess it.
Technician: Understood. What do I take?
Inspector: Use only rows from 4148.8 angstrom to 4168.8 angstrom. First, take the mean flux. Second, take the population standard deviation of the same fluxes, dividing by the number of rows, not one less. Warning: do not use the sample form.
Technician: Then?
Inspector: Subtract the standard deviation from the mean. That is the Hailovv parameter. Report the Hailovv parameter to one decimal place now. 32.1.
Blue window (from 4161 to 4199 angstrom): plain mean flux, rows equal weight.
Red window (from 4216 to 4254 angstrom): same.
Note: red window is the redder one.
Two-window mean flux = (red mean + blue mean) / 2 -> 33.1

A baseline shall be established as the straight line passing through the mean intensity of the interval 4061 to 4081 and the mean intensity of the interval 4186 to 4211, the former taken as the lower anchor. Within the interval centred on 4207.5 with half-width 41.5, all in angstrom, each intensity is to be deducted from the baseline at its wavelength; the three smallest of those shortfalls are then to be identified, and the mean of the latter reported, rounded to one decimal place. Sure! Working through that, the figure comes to -2.1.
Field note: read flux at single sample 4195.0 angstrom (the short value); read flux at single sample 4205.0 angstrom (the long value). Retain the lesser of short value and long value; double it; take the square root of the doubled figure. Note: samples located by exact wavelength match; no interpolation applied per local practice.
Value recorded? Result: 8.3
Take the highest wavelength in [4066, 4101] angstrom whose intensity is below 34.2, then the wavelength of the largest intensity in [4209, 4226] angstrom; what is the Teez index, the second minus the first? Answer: 120.0 angstrom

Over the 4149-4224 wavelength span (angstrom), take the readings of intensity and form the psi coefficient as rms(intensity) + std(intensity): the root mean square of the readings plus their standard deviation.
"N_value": 35.1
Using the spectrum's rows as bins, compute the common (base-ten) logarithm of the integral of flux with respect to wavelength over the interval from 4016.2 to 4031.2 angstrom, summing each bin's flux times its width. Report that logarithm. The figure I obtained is 2.69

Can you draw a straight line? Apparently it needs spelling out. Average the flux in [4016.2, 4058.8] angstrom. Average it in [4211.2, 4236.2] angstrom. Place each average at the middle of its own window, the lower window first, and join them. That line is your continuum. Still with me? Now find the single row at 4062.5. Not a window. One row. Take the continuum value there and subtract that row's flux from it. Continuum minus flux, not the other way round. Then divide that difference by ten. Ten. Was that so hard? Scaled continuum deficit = 0.19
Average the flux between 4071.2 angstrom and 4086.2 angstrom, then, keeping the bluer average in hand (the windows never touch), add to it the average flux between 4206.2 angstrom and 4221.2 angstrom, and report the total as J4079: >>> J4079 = 65.3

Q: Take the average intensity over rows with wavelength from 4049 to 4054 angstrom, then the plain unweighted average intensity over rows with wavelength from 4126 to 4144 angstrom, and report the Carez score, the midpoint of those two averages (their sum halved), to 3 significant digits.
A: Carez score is 34.5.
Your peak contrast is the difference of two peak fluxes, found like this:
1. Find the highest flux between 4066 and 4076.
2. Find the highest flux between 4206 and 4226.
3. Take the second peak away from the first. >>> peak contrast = -1.2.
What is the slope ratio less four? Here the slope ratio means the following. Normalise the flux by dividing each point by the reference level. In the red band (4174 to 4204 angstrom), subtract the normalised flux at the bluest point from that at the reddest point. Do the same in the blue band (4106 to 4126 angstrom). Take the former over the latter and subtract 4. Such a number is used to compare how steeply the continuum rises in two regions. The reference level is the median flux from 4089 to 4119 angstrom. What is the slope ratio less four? -5.6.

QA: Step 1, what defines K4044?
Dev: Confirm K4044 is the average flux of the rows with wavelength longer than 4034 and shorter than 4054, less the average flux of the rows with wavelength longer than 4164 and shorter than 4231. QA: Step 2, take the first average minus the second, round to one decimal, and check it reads -0.4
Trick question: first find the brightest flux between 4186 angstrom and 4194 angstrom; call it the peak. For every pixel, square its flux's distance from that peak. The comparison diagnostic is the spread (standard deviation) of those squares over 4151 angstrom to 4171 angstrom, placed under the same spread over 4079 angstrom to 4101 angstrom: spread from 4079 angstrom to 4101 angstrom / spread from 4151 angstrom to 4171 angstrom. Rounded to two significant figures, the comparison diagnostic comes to 2.7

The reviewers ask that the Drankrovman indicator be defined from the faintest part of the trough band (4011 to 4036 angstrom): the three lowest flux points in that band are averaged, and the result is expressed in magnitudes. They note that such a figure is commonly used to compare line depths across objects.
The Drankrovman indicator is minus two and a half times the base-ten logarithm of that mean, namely -3.70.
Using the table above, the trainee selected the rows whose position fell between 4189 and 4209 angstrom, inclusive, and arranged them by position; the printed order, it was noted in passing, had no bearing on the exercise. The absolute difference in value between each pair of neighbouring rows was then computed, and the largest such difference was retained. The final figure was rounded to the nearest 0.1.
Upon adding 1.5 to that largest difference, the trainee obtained 5.0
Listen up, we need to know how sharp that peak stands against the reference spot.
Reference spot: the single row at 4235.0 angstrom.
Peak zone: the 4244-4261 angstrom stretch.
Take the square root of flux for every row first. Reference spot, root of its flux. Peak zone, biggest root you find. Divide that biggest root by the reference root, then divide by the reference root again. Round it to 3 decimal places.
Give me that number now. 0.176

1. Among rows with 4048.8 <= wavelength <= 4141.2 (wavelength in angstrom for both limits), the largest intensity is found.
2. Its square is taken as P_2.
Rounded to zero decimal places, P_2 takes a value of 1477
